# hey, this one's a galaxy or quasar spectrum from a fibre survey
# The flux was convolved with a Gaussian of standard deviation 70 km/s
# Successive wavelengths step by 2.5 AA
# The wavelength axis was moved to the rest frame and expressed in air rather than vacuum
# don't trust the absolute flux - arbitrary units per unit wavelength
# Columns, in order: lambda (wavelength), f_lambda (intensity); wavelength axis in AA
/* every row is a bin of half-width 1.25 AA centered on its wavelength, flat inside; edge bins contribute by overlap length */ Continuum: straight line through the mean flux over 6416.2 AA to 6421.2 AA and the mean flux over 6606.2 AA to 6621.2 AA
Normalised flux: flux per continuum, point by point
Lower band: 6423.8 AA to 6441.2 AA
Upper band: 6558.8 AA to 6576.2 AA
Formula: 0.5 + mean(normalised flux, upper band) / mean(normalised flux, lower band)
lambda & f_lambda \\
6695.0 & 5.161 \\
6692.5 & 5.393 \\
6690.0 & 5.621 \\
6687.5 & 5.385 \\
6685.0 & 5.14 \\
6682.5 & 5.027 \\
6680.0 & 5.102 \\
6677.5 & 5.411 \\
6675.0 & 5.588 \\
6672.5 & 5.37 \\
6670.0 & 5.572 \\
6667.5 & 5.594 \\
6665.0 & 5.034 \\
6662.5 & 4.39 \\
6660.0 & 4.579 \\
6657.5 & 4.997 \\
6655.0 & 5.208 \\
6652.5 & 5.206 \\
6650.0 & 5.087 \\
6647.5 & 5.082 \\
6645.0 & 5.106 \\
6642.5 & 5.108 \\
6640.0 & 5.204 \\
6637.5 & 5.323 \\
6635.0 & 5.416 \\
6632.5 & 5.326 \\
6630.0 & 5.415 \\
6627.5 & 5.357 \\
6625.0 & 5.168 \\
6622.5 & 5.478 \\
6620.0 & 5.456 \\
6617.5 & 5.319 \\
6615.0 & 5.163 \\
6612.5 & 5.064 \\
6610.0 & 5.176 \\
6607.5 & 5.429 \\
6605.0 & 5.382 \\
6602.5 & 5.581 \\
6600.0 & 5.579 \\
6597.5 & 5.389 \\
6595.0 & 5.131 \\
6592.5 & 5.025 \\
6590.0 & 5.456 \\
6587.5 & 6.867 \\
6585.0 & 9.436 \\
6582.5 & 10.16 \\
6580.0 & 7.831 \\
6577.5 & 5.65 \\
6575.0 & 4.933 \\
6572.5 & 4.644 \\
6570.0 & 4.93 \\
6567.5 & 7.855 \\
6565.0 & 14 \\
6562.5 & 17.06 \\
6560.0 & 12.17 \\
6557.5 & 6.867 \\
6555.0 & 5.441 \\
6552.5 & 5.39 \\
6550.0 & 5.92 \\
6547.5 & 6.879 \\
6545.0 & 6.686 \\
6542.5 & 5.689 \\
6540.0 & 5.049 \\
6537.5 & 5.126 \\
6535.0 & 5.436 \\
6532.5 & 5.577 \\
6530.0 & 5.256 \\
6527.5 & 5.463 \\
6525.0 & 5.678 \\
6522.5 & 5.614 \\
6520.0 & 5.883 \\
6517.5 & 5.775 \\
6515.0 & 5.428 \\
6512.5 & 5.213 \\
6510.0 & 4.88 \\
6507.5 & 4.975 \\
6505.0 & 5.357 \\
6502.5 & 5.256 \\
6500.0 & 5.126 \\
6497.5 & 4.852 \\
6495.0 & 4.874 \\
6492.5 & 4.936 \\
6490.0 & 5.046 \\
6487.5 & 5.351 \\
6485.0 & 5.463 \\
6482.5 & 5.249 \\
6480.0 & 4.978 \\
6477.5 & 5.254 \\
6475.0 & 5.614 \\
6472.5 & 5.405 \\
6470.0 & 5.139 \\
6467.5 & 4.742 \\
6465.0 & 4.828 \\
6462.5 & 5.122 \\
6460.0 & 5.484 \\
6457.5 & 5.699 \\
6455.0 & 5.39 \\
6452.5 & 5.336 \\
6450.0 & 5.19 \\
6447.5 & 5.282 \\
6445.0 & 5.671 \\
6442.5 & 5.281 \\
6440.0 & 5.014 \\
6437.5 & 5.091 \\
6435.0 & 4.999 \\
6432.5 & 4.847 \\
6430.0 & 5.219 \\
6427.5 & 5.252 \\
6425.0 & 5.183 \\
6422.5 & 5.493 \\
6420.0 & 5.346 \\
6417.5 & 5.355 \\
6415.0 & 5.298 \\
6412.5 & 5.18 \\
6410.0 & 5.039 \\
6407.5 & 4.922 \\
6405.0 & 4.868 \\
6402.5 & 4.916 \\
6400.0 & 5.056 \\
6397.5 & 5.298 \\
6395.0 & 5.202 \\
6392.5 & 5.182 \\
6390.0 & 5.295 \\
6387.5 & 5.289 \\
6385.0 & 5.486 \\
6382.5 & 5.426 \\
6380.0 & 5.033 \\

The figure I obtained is 2.4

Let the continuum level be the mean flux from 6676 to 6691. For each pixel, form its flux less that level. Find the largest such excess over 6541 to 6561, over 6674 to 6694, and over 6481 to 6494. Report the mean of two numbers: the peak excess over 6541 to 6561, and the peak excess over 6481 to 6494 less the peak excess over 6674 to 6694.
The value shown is 3.37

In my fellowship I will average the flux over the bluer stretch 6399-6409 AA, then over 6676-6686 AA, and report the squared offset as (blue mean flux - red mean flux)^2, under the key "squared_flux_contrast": 0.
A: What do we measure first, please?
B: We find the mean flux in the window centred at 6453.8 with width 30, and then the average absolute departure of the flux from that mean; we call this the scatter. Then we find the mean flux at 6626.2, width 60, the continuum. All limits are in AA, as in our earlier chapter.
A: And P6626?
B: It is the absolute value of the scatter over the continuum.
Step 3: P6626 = 0.043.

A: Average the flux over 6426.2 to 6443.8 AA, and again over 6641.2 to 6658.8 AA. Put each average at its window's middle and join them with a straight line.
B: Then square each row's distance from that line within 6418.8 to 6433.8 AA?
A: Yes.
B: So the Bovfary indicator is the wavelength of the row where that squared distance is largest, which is 6422.5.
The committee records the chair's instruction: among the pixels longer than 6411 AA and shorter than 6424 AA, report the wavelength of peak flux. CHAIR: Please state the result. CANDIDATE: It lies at 6422.5 AA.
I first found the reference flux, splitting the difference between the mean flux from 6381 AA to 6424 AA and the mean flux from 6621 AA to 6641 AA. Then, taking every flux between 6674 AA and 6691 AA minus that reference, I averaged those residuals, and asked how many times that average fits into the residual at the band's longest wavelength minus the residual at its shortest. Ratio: 1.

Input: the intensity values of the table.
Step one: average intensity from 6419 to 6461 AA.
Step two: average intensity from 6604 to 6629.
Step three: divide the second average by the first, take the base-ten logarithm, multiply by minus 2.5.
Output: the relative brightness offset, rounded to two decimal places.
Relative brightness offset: 0.00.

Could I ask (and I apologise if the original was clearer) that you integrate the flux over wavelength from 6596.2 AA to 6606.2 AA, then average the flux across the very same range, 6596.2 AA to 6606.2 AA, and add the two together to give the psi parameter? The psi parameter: 60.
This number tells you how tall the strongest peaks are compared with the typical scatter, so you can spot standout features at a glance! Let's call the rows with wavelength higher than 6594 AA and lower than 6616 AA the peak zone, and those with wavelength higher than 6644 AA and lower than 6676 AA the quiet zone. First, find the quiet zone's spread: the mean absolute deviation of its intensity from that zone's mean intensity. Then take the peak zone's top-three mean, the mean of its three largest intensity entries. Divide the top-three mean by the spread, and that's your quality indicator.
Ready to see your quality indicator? 21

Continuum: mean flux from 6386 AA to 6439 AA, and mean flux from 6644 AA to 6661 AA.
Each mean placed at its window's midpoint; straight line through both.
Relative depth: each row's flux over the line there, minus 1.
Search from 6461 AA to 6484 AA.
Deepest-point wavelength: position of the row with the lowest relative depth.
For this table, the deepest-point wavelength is 6467.5 AA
